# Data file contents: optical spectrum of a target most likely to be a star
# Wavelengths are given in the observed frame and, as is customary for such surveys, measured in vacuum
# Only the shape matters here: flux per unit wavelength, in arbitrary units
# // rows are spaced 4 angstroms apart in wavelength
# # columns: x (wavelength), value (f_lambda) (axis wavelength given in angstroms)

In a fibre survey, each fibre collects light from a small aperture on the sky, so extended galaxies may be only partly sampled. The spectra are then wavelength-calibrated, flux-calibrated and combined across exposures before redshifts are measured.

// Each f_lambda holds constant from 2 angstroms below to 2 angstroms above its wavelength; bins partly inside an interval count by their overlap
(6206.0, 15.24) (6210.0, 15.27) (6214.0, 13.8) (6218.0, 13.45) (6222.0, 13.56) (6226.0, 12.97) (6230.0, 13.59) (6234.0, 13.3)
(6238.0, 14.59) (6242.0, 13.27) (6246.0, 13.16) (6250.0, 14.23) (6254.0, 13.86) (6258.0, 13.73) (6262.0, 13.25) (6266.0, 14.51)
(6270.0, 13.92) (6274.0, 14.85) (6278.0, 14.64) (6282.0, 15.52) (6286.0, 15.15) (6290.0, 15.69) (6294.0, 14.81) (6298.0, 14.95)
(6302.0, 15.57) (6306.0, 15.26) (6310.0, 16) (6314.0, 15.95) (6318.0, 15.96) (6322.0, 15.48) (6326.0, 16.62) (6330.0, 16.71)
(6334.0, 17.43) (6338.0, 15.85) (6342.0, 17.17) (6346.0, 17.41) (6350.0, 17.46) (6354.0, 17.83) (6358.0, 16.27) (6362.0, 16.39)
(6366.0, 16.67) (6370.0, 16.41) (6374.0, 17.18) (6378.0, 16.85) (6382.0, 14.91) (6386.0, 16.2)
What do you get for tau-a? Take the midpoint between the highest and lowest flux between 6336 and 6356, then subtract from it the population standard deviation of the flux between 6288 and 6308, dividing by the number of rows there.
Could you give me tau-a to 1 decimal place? 16.5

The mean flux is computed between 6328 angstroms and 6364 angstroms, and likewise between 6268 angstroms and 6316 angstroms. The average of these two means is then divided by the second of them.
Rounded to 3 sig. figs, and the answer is 1.06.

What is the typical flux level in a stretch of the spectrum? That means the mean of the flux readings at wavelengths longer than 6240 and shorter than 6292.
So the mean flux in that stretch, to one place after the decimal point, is 14.3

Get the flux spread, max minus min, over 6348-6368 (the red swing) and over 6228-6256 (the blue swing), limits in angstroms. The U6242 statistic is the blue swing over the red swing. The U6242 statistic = 0.92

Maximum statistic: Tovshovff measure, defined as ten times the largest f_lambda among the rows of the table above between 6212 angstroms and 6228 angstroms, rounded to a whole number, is 138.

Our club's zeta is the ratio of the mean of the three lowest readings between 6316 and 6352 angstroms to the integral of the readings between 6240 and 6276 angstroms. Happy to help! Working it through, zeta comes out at 0.0316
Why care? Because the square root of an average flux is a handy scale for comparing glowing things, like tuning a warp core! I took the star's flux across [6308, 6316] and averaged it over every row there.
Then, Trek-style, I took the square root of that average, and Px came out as 4.00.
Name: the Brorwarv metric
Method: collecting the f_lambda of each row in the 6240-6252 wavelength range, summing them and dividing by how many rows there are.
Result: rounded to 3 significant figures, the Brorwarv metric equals 13.6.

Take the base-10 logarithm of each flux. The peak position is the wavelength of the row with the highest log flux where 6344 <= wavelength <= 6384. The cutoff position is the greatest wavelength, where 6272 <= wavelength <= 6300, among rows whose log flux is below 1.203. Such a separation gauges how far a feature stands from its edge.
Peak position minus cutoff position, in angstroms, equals 56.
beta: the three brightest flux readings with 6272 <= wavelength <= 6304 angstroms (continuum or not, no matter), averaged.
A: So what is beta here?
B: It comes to 15.6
